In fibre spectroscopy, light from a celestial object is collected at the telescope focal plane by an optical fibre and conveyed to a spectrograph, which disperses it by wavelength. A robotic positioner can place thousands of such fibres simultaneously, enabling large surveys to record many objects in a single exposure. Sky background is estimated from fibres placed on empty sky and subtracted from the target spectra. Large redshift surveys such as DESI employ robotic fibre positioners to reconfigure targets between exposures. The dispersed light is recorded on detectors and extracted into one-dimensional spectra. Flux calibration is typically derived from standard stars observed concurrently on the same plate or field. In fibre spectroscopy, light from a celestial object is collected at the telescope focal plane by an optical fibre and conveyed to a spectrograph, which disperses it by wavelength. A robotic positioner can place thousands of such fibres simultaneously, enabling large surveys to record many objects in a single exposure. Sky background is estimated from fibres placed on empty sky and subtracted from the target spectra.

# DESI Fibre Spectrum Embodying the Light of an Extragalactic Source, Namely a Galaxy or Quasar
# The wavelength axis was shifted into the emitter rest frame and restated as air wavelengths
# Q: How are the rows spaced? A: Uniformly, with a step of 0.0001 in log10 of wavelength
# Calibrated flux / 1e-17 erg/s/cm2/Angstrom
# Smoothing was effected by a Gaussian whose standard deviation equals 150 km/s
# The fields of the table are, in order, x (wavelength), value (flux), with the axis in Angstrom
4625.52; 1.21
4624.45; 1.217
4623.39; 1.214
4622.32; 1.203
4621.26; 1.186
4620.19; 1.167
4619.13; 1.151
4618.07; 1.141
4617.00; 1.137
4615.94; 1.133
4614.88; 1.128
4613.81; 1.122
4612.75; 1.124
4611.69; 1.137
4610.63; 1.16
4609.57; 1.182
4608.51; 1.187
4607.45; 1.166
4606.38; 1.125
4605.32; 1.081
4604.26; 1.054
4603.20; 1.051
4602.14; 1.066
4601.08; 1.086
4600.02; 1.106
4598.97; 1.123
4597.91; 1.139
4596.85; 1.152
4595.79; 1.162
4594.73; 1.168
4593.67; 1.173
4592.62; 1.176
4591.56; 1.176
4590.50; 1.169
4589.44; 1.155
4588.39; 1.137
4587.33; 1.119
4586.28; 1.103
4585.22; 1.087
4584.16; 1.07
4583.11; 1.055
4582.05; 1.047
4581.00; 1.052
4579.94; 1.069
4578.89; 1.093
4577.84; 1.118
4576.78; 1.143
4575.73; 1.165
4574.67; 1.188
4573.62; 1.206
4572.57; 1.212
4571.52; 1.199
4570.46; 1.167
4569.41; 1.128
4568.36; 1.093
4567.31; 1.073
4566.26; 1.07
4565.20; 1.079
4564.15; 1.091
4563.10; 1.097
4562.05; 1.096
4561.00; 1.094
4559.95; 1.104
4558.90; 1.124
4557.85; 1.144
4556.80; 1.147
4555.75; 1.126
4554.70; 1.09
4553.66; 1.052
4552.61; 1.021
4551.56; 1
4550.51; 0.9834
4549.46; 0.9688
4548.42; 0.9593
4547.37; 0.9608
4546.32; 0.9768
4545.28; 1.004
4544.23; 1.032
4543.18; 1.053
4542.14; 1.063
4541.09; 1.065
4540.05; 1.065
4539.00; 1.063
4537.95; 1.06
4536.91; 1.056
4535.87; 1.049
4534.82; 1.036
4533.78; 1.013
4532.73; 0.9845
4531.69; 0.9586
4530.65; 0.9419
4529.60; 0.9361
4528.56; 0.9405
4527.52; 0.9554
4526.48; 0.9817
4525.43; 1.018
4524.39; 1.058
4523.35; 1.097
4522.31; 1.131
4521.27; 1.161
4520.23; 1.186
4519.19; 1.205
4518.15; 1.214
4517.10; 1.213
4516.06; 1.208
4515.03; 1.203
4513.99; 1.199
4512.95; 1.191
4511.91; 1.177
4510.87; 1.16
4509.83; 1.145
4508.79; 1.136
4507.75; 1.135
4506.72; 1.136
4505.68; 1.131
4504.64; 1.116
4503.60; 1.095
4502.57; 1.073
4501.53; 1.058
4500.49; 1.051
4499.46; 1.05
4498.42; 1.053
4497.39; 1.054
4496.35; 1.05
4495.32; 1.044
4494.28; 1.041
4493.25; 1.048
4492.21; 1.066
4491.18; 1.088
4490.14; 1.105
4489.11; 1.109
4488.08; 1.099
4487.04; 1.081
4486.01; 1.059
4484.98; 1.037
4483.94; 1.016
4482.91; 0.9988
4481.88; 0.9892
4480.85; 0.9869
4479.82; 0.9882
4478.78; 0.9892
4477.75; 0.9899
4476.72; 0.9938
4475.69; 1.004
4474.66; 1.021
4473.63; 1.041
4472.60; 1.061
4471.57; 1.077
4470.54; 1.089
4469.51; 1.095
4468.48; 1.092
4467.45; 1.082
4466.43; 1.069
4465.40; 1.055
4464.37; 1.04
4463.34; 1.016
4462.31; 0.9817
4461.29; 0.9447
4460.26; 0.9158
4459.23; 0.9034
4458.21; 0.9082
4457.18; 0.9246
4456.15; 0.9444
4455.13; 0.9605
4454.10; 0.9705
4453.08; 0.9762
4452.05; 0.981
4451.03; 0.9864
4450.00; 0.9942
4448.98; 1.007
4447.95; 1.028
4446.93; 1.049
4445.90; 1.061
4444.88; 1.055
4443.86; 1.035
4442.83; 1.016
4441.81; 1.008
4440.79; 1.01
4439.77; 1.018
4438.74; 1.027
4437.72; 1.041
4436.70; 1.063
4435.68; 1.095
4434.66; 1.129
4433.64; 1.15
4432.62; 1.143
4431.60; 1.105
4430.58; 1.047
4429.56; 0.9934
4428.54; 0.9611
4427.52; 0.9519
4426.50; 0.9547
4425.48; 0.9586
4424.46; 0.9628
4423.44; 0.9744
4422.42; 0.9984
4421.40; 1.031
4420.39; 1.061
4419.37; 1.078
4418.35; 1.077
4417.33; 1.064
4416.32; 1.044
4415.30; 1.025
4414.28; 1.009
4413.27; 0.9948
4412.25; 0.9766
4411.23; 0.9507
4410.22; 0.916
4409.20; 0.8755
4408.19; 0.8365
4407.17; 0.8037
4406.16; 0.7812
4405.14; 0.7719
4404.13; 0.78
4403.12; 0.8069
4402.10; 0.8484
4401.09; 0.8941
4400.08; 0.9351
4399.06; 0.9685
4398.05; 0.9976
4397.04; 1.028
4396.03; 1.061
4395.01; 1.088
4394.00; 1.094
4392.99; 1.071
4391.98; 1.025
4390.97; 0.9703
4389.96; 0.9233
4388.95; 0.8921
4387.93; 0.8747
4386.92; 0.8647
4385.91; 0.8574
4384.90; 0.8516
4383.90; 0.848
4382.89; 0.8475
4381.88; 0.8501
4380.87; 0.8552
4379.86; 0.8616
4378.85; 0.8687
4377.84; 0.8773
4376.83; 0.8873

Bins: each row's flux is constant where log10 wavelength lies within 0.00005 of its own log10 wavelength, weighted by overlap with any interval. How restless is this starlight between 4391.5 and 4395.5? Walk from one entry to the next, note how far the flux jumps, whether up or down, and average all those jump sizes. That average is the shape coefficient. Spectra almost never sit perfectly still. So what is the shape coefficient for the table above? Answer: 0.025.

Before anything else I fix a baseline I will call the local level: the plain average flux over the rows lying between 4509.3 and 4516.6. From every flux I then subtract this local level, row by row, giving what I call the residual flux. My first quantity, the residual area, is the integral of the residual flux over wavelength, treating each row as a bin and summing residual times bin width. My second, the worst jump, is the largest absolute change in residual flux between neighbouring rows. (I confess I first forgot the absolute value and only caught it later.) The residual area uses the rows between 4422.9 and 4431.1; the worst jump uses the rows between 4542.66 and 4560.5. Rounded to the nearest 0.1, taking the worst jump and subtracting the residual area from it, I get 1.7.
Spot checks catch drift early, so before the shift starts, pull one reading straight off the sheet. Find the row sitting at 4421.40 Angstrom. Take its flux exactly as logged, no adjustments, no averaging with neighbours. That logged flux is 1.031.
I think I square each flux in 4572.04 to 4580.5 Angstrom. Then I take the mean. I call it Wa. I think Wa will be 1.32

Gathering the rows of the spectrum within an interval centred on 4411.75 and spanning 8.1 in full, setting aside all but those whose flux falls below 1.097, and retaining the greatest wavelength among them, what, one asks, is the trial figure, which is 4415.30 Angstrom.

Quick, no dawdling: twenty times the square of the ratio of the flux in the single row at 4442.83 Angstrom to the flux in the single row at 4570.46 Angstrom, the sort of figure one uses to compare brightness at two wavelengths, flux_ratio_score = 15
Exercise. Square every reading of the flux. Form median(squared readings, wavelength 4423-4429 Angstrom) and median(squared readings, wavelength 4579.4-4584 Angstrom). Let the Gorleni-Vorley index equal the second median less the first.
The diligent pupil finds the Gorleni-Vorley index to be 0.19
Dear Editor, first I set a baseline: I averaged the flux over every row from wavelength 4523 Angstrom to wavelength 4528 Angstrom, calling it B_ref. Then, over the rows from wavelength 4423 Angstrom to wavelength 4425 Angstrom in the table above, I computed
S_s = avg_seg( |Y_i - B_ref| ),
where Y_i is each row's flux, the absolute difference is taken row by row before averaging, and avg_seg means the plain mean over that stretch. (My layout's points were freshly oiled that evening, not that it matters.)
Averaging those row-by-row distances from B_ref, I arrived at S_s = 0.05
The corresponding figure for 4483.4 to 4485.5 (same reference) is 0.01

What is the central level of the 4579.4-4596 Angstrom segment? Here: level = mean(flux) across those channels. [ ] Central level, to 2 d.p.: 1.12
